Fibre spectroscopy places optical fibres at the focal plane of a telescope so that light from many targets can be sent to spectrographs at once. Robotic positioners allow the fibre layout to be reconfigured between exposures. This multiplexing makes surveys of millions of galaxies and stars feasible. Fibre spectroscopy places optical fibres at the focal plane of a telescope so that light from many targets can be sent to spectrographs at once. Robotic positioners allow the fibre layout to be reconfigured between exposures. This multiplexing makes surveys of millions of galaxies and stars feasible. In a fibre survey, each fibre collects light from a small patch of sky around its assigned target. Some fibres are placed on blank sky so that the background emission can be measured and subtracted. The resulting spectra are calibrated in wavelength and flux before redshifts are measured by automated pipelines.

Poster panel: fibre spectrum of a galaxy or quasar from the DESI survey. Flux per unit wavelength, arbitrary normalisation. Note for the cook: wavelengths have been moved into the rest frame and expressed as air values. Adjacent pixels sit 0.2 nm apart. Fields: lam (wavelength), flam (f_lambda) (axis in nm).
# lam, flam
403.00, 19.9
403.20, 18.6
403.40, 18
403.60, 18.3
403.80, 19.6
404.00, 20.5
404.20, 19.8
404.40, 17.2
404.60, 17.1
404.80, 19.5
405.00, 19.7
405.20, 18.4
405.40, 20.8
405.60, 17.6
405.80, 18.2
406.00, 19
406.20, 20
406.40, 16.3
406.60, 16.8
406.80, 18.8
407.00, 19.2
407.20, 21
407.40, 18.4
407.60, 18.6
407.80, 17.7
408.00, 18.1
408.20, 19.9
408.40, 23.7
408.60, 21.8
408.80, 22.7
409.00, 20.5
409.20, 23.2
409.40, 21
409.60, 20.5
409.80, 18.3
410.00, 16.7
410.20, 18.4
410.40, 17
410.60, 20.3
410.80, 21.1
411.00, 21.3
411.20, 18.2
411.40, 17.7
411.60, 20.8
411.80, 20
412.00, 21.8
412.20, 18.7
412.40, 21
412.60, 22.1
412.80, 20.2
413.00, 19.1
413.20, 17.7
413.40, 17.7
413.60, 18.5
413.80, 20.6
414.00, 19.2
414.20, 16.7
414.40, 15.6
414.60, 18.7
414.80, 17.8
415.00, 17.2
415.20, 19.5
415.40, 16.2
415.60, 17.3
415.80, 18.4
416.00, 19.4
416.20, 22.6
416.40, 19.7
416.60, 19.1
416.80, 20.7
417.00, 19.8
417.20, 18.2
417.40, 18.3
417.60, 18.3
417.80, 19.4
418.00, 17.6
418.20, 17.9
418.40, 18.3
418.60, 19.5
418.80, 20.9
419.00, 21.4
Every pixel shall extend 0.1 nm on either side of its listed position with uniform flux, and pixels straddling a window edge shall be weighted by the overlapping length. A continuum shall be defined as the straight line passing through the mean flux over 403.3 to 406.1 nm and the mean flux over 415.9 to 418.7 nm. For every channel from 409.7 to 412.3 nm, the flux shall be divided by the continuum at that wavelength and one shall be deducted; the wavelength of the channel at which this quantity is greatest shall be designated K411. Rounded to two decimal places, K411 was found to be 412.00 nm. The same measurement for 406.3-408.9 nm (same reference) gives 408.40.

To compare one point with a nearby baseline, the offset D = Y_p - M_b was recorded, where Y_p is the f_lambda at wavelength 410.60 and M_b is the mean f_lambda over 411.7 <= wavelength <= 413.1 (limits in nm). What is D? -0.11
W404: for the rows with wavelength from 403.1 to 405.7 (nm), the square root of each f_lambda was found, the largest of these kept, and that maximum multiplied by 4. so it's 18.2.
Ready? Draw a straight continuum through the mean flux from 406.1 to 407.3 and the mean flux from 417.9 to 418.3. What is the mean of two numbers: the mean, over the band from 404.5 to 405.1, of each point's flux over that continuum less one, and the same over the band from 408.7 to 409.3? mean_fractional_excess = 0.10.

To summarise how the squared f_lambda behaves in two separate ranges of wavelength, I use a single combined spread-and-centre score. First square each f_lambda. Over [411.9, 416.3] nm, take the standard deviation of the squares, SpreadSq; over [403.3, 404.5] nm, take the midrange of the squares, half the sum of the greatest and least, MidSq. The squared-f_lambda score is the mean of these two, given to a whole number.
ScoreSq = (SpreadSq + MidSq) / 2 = 215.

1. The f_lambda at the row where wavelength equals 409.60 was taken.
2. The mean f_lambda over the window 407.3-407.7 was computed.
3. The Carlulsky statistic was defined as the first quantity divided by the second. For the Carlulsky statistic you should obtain 1.11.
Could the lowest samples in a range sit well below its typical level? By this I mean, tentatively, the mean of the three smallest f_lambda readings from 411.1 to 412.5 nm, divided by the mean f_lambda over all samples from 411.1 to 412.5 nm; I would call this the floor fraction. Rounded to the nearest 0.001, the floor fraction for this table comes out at 0.922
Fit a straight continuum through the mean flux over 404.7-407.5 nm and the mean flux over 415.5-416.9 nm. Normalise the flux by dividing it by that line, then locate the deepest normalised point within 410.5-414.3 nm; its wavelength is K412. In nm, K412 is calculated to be 414.20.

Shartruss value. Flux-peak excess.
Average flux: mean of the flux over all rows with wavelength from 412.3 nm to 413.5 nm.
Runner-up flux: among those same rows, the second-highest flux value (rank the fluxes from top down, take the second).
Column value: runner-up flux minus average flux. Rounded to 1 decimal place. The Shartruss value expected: 1.4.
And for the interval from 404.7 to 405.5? 0.1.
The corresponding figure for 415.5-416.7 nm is 0.3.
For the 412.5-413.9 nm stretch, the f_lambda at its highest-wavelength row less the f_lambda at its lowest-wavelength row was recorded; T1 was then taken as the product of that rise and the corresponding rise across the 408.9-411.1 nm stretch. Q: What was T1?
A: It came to -1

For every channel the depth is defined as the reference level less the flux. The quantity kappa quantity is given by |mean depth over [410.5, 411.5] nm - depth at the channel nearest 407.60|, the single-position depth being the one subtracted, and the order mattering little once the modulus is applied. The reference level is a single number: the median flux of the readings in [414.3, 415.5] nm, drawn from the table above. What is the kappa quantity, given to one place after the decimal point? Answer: 1.1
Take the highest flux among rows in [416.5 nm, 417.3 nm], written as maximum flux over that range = 20.7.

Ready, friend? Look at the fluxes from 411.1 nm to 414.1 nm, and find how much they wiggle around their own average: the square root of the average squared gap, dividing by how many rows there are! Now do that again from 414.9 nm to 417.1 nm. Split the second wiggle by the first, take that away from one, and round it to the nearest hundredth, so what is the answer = -0.18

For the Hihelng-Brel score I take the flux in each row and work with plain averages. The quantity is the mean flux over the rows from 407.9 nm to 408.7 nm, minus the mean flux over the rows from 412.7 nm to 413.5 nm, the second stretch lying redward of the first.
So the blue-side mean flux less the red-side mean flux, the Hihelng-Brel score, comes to 2.2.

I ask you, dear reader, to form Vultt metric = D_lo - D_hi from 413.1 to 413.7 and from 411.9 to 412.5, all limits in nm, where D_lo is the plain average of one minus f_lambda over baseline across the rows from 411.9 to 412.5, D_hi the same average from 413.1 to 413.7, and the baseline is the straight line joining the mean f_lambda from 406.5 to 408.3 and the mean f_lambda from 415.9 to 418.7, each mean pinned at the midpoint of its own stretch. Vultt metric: -0.14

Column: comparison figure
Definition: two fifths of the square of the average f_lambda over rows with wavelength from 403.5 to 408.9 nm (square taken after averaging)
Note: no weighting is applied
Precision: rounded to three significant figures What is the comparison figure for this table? 148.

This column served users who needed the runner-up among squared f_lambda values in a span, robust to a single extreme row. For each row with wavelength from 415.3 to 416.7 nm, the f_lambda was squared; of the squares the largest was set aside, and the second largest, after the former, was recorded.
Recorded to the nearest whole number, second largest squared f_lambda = 388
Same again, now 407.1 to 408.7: 475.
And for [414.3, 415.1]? 317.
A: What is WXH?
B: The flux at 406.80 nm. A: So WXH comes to 18.8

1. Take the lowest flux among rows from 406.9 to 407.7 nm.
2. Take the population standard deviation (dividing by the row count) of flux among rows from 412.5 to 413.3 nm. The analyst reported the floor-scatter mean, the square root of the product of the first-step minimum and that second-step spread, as 5.4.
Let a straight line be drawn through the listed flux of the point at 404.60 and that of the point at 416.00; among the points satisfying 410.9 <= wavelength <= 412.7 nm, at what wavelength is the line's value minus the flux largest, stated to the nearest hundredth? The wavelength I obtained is 411.40 nm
